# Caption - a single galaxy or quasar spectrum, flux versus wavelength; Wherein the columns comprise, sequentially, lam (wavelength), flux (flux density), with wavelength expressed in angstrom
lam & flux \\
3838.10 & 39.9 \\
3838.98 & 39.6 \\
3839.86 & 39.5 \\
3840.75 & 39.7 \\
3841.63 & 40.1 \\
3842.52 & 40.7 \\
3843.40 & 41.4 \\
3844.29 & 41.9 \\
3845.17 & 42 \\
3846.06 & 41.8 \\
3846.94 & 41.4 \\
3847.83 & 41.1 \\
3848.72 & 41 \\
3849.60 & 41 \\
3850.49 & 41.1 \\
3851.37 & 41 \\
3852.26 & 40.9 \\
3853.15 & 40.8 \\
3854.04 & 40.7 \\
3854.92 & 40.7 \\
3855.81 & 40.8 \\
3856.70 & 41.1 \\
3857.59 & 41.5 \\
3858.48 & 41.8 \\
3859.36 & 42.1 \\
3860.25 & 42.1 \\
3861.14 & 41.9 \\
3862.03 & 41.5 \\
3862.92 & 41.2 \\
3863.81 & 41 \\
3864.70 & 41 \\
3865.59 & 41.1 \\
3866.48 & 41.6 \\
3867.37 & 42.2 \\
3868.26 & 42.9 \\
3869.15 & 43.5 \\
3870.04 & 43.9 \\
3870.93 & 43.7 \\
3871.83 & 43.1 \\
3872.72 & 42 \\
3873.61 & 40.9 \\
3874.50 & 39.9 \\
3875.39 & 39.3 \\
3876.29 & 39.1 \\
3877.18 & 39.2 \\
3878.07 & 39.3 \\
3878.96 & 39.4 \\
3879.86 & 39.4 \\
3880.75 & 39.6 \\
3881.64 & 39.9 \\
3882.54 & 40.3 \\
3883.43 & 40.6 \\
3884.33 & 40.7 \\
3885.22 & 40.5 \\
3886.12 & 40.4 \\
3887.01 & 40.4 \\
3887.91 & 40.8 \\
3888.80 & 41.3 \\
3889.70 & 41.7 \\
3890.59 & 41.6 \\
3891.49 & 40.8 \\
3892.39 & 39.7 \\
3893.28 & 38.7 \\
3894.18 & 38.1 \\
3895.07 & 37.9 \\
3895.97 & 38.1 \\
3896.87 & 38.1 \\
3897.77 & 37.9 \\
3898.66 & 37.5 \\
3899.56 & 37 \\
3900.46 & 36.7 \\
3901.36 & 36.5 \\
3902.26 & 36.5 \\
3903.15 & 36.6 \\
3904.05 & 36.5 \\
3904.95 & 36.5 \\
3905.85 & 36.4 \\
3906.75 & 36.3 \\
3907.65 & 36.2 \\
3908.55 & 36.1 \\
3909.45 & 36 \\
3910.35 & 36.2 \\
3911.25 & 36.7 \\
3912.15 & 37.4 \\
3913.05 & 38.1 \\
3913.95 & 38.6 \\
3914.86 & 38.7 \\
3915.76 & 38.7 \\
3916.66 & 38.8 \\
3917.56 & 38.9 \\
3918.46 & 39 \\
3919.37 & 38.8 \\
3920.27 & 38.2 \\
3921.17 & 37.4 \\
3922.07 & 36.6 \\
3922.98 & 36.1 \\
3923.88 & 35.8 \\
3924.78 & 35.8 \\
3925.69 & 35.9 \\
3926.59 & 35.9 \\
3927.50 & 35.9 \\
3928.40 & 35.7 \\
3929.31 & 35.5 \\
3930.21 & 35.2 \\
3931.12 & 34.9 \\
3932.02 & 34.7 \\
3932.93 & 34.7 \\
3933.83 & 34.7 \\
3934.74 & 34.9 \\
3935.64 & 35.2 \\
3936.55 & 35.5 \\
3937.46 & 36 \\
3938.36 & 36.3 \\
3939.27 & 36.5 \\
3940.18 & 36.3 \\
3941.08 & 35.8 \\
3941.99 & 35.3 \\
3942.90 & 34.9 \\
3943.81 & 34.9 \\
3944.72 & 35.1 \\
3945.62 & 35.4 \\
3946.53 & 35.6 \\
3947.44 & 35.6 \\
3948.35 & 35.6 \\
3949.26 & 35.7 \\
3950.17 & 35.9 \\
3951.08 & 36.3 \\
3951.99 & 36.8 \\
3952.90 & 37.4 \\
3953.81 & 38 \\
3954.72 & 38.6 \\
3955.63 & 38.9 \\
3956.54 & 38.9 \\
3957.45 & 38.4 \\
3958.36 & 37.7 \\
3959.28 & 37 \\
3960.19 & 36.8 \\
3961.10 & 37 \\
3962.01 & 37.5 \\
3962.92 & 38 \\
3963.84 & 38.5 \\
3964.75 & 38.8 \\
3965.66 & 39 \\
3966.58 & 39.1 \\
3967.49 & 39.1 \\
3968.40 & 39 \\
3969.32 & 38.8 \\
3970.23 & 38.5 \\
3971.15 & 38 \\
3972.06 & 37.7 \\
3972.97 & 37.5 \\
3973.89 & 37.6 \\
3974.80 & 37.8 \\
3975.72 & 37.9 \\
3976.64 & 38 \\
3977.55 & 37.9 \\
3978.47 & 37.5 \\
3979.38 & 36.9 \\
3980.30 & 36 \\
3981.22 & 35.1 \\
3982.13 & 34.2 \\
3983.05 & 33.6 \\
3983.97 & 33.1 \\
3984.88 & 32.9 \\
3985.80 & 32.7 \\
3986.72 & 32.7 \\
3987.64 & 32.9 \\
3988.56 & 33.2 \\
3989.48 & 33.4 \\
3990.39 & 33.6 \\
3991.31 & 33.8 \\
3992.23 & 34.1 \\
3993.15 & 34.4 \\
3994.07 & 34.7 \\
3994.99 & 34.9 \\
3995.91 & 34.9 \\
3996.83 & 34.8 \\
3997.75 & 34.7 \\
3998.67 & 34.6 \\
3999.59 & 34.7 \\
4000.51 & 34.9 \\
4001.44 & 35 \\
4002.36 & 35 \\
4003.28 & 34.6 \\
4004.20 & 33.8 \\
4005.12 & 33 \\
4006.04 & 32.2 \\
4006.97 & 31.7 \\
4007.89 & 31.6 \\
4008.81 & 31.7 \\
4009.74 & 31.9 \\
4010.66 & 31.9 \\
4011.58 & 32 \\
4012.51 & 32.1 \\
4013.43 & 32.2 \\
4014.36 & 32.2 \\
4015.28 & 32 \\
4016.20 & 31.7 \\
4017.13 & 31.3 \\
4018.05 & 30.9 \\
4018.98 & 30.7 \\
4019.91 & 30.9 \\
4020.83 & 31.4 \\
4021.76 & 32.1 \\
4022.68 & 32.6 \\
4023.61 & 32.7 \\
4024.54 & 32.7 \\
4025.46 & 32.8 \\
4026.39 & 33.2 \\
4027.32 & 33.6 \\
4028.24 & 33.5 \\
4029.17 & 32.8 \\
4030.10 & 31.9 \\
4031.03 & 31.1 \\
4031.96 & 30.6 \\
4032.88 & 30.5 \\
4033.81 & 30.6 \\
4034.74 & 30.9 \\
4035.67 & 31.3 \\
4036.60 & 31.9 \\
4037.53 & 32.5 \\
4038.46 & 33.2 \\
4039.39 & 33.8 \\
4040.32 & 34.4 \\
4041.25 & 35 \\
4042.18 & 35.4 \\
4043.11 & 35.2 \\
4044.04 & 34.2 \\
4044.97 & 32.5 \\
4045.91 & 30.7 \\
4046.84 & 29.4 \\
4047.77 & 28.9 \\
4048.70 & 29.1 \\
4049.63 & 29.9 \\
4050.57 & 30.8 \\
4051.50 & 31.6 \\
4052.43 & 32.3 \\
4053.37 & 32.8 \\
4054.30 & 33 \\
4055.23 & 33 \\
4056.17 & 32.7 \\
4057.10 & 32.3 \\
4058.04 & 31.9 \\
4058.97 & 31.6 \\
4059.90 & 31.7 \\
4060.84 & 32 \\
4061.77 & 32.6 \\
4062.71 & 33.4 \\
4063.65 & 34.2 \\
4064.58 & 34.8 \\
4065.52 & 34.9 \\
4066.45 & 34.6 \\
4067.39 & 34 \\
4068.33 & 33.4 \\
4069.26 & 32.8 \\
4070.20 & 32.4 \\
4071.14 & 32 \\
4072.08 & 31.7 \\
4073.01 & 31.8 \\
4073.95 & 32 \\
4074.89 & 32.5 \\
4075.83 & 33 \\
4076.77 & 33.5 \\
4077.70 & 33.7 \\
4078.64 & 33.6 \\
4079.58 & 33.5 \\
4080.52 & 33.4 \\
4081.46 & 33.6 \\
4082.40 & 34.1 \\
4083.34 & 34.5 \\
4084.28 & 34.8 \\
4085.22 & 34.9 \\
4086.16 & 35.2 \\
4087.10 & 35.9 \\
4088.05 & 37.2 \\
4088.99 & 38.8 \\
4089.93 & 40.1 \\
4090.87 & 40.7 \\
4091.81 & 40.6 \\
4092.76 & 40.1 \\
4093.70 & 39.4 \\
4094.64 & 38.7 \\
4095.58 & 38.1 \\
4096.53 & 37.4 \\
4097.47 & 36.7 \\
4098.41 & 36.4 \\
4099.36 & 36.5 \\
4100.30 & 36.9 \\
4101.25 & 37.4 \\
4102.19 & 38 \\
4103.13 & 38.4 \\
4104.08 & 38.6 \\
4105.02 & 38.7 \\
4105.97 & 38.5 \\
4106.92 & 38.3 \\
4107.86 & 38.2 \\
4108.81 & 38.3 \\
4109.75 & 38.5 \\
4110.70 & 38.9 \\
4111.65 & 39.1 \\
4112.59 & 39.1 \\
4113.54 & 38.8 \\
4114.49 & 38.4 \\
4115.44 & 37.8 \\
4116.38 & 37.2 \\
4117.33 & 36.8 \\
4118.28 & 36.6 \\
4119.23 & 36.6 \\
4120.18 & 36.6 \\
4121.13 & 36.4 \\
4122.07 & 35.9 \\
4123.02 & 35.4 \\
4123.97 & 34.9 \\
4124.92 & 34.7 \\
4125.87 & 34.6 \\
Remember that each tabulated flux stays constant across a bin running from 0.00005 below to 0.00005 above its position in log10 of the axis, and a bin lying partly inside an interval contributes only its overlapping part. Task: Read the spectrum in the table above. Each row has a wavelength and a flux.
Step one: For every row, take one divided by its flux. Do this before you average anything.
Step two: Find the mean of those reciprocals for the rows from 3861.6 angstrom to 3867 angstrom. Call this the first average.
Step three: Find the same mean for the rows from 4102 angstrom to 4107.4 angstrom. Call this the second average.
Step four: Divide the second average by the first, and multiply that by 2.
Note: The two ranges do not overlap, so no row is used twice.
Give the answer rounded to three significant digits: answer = 2.15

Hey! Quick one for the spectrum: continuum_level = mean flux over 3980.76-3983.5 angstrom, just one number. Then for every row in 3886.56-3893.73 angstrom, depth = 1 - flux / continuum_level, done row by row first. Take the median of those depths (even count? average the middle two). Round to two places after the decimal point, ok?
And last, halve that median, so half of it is -0.09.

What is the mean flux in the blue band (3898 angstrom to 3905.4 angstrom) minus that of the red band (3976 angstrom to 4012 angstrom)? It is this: 3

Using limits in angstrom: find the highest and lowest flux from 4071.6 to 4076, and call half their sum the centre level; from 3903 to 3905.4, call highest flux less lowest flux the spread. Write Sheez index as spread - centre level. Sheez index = -32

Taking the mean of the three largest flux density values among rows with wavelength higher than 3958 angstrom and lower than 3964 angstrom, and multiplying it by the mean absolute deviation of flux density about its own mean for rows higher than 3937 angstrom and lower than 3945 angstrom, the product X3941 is 21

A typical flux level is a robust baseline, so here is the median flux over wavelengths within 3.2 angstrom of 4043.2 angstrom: 34.4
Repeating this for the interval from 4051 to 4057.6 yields 32.7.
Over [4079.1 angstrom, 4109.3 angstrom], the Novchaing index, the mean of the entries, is 37.2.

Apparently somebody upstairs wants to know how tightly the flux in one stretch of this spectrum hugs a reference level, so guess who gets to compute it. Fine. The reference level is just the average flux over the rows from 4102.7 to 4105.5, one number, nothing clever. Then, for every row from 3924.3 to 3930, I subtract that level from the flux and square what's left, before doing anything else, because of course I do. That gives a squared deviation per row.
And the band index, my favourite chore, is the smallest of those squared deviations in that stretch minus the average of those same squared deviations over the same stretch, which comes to -1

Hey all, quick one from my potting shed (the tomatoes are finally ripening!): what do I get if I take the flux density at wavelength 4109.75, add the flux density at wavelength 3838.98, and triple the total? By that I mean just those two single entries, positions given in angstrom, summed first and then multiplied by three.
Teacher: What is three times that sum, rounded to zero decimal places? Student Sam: 234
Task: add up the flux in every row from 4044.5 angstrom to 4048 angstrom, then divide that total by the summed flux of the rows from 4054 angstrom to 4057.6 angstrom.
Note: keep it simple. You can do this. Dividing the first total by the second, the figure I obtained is 0.93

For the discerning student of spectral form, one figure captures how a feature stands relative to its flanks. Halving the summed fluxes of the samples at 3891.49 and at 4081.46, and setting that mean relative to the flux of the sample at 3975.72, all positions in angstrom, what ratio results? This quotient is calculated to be 0.98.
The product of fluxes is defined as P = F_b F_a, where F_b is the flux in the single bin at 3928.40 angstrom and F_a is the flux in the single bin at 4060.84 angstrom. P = 1142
